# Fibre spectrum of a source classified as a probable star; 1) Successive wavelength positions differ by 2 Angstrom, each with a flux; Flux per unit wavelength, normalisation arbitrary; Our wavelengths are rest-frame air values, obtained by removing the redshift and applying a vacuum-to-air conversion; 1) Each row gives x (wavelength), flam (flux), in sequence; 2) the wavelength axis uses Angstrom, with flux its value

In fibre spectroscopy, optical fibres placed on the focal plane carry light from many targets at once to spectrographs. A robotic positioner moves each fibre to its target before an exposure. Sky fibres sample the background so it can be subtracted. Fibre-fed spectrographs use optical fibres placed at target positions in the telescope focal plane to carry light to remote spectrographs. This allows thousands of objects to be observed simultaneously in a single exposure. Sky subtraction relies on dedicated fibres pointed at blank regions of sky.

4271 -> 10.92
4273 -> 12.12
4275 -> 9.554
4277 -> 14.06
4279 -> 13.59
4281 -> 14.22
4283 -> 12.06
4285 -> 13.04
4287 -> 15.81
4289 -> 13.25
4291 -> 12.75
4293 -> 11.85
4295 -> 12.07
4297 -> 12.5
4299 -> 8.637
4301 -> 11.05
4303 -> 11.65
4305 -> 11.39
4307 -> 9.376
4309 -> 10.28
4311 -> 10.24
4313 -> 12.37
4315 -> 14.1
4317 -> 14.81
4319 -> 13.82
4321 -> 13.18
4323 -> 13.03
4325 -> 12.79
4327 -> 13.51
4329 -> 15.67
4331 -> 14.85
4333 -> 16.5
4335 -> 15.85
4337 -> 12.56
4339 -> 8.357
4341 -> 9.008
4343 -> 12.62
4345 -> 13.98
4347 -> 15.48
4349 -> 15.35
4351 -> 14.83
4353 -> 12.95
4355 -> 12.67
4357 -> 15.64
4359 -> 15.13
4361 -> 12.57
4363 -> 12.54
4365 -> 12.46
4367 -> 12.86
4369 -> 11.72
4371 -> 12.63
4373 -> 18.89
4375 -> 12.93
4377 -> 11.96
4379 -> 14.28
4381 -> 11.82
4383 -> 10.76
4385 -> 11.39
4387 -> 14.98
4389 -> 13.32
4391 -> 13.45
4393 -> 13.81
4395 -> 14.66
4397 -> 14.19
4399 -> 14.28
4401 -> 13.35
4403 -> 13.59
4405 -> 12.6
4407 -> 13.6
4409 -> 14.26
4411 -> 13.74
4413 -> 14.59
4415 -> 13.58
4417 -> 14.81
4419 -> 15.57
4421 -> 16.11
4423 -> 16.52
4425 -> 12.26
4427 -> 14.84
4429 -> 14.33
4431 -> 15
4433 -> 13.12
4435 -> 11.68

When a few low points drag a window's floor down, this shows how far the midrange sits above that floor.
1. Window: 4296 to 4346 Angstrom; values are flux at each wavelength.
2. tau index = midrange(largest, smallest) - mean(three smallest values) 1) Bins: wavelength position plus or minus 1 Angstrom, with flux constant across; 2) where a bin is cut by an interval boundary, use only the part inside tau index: 3.8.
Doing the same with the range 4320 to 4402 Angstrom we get 4.2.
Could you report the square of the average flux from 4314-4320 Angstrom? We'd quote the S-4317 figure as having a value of 203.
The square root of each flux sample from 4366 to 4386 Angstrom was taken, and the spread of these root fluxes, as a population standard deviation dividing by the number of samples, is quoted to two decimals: 0.29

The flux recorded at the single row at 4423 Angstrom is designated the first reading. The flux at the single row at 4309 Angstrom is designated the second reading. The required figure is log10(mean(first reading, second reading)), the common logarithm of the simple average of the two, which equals 1.13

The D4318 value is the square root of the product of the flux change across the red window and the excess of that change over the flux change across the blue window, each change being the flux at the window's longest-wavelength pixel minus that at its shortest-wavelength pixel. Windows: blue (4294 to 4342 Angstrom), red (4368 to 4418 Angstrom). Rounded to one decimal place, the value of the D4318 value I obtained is 4.4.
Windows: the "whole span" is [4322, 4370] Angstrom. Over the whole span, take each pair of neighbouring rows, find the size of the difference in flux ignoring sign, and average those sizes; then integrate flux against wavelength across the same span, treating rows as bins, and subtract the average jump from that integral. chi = 644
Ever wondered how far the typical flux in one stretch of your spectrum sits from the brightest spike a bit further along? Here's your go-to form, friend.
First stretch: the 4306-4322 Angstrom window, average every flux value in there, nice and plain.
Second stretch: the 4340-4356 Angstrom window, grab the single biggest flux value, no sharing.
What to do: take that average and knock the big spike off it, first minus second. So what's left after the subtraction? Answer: -3.2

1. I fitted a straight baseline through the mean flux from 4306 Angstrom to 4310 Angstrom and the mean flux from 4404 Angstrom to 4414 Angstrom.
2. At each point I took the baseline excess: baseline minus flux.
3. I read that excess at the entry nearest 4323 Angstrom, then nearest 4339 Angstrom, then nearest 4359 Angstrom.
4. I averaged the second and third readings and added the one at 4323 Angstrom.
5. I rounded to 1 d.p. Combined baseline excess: -2.9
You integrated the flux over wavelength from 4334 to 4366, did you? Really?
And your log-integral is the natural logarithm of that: 6.0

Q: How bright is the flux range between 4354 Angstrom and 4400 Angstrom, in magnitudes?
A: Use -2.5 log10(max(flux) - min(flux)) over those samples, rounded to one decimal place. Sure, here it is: -2.3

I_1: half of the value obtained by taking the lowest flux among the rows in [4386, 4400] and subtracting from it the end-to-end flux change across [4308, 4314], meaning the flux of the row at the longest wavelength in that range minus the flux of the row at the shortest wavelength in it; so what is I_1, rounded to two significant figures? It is 5.6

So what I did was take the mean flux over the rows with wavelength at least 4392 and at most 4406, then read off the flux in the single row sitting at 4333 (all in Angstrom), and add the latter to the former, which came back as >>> 30.3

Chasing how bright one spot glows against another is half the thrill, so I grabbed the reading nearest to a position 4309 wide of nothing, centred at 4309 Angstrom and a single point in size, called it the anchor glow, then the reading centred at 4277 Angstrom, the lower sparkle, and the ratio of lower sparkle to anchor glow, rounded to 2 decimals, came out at 1.37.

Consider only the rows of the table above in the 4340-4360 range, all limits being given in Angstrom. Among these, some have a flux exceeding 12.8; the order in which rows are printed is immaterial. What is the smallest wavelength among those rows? 4345 Angstrom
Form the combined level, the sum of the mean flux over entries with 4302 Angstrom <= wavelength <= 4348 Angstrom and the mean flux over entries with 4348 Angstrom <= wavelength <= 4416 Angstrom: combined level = 26.4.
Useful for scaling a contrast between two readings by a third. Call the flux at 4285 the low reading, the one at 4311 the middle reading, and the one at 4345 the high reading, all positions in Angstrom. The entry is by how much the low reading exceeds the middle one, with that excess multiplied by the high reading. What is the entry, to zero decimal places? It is 39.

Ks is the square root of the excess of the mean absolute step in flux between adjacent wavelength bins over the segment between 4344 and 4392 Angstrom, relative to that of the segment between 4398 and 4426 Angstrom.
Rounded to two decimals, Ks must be 0.79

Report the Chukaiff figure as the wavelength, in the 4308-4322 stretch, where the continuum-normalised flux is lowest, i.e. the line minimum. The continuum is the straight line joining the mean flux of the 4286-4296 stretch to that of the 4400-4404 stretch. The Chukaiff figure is 4311 Angstrom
